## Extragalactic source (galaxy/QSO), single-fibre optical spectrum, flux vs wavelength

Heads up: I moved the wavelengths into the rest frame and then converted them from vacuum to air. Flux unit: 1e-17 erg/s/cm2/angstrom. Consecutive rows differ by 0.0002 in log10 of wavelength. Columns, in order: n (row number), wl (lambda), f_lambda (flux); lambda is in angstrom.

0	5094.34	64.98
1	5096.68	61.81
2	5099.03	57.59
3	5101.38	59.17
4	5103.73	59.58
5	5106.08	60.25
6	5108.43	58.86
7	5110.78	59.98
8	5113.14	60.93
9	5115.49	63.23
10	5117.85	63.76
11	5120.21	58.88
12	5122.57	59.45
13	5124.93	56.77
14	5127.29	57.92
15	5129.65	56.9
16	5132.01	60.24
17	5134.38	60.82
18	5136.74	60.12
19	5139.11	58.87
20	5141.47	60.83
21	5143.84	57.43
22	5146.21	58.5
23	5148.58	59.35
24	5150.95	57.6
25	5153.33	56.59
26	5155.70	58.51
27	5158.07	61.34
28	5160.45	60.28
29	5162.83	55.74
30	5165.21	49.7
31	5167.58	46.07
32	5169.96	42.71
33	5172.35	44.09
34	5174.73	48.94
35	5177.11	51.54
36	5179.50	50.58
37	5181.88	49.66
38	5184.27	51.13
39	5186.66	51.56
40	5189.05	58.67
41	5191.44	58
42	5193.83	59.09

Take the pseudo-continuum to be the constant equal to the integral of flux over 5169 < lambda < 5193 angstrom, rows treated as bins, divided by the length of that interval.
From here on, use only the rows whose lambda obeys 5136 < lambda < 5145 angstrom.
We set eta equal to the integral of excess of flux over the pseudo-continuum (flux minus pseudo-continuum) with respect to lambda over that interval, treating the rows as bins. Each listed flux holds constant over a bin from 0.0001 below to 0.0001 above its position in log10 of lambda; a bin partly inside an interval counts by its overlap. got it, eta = 76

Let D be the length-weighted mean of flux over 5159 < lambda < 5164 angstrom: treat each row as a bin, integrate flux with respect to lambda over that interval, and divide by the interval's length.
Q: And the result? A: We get 58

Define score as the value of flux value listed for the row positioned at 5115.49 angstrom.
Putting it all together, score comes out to 63.23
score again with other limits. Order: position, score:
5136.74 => 60.12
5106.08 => 60.25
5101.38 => 59.17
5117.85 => 63.76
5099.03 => 57.59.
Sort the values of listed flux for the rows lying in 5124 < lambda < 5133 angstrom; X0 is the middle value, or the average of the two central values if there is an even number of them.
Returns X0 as 57.4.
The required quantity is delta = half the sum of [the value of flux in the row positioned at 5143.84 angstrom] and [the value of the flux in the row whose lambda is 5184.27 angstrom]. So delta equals 54.3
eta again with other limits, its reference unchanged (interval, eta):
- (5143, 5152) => 66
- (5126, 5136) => 81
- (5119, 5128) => 67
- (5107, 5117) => 100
